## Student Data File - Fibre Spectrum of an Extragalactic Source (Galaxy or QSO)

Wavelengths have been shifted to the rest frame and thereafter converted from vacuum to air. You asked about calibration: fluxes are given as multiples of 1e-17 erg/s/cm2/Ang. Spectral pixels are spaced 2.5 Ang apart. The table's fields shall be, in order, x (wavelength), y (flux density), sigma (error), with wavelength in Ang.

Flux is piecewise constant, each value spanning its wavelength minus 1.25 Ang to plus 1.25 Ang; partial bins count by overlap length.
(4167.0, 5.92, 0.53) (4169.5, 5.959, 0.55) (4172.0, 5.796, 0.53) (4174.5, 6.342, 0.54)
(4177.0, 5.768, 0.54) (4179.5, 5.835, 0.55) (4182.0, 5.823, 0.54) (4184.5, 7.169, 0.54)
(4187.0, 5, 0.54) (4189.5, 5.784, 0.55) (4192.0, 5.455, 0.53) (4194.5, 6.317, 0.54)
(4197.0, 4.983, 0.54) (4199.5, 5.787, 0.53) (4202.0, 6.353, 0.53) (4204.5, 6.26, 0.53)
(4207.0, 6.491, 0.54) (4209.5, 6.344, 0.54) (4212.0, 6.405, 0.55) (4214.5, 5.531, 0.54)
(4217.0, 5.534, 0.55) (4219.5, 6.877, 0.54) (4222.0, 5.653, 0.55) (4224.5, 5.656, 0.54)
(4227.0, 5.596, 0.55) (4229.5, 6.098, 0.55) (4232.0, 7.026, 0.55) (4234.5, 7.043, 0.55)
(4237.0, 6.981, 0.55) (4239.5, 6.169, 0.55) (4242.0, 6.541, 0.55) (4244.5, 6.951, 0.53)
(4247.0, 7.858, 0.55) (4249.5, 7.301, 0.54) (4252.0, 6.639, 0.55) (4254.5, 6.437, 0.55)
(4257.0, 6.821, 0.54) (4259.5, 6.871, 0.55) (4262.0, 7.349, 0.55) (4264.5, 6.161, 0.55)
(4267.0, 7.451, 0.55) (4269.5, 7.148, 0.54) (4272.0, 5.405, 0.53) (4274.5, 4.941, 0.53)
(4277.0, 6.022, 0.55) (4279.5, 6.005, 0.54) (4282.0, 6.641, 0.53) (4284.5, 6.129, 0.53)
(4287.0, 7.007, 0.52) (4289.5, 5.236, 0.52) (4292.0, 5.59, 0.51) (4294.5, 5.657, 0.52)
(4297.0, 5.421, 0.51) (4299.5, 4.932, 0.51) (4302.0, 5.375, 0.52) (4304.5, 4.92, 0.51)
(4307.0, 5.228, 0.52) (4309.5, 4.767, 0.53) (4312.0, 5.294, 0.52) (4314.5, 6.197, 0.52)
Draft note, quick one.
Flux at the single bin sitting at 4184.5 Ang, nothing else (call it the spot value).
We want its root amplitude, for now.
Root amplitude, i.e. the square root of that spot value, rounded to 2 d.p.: 2.68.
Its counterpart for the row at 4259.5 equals 2.62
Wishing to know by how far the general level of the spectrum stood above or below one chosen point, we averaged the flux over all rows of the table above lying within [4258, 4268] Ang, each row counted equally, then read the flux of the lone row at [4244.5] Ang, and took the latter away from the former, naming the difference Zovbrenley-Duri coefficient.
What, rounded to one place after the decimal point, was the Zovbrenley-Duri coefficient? 0.0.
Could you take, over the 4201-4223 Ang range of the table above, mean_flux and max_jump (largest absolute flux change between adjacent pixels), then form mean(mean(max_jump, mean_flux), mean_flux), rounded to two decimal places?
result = 4.96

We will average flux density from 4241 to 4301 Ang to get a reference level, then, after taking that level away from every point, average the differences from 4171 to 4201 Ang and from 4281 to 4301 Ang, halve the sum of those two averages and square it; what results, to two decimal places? 0.27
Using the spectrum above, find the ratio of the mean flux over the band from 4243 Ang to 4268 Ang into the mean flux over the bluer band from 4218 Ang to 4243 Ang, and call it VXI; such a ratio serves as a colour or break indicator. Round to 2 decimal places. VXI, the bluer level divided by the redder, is 0.91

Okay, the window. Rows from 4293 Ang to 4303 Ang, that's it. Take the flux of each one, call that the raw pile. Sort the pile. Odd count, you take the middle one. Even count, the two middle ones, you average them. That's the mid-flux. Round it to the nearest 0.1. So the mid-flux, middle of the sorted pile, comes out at 5.4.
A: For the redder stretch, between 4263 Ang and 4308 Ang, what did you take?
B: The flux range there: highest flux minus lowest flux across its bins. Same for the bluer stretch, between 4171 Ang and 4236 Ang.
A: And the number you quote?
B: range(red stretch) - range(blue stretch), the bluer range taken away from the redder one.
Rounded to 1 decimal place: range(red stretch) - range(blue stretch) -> 0.3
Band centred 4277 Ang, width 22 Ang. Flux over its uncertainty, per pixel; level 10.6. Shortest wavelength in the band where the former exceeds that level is 4267.0 Ang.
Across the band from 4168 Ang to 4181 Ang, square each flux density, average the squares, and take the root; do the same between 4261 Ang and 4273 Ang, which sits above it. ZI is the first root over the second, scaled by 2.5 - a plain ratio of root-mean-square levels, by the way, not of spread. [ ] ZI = 2.20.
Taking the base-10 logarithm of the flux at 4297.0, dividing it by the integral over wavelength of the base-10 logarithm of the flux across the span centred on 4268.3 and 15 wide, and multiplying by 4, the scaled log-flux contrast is 0.24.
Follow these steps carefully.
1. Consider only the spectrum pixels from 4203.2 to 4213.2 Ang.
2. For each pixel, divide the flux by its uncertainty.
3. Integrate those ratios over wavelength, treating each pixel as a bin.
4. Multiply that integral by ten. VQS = 1181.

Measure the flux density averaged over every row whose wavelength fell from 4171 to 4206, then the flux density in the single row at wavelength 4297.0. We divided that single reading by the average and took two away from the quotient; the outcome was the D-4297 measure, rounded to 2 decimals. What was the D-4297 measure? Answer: -1.08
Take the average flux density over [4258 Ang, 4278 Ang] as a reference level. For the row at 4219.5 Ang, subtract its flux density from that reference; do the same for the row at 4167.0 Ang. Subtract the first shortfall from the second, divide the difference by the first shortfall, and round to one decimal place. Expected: -2.1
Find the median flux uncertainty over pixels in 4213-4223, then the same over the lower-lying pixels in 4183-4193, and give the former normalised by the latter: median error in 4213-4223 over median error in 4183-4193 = 1.01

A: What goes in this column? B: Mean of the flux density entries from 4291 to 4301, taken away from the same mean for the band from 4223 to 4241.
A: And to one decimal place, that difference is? 1.0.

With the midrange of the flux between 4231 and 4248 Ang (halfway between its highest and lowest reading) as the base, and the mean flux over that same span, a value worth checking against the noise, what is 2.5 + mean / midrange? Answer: 3.49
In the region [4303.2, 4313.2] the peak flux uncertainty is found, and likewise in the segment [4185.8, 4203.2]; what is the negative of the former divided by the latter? -0.964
